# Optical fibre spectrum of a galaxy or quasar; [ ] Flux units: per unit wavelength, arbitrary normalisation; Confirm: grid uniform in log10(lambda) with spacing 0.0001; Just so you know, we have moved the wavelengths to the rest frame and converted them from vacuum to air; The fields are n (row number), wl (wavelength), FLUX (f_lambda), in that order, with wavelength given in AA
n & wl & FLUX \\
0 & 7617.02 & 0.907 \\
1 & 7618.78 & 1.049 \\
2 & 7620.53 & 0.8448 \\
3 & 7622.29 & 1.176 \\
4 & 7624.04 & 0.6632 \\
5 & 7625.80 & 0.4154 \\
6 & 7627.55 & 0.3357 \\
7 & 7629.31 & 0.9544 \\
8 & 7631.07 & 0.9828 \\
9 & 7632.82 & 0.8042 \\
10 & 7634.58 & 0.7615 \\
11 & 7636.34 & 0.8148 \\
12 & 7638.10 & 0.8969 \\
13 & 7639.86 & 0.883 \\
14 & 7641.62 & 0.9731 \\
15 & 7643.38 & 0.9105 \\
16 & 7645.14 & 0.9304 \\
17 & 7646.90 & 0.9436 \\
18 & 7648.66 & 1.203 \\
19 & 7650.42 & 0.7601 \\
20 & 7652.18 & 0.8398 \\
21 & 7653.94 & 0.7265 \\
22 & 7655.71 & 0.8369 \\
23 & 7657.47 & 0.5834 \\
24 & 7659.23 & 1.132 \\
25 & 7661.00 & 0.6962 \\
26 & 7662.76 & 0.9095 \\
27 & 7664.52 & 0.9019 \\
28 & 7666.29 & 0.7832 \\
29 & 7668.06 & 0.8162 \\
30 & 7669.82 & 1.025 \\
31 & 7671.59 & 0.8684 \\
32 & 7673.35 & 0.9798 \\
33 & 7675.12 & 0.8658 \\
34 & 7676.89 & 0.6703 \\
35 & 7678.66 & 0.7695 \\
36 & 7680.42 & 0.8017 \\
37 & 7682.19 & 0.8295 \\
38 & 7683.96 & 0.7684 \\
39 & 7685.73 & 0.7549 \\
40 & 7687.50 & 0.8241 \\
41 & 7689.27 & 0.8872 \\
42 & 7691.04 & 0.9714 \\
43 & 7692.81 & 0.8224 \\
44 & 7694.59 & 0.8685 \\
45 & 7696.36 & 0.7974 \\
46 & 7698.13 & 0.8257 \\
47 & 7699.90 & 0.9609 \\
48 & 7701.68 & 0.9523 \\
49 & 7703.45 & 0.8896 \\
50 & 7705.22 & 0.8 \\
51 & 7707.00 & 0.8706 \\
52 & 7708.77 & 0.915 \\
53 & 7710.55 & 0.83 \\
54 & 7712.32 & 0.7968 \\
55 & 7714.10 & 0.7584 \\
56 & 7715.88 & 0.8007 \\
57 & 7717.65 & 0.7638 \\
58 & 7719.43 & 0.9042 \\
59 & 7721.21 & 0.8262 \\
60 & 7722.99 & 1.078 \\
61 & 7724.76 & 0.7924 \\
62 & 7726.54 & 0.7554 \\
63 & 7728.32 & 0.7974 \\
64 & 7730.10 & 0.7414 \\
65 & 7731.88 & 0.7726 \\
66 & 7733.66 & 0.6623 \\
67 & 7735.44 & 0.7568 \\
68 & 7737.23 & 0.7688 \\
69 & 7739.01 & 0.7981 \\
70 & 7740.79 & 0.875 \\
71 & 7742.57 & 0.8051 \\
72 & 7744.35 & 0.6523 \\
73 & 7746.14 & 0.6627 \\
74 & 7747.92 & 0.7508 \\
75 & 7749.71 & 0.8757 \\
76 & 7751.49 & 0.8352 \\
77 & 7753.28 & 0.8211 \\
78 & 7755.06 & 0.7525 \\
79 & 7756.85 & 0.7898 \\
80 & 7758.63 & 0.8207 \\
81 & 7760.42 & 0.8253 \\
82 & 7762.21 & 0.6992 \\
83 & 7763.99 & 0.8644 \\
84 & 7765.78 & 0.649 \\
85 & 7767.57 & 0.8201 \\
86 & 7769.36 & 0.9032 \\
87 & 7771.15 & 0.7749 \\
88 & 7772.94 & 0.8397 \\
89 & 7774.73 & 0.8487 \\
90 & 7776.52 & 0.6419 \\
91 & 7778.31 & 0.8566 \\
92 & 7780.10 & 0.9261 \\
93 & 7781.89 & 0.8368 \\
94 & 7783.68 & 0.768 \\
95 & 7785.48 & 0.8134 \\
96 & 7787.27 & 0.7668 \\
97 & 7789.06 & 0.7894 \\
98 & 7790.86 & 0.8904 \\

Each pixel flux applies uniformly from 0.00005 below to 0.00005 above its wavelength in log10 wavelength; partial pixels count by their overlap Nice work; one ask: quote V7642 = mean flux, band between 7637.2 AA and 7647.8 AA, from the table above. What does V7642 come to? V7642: 0.92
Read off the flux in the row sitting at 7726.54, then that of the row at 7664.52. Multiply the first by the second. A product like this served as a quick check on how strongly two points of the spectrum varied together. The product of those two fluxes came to 0.68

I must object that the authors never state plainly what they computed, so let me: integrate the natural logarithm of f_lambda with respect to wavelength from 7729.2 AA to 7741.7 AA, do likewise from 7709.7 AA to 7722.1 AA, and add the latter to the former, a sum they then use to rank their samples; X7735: -5.9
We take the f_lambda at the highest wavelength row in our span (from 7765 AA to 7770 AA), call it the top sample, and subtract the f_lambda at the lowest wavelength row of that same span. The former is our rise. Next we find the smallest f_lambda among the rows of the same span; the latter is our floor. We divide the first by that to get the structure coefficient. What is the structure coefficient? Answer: 0.39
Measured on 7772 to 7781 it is 0.13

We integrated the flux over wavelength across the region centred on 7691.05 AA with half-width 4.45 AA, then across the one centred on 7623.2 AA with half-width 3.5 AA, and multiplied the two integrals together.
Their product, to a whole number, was 42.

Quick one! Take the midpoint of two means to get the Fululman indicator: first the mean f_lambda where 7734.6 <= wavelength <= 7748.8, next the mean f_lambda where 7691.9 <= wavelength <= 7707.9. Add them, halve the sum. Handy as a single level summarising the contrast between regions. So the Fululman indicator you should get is 0.812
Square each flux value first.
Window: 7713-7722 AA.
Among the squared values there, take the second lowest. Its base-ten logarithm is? -0.23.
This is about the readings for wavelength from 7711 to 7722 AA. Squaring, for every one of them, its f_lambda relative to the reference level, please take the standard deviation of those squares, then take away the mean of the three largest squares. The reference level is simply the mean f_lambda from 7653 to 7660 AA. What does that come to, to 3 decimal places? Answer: -0.002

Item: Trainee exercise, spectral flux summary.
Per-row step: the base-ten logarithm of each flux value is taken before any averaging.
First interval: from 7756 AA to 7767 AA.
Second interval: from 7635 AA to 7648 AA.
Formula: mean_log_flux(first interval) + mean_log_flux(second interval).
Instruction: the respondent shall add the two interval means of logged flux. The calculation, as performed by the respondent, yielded -0.156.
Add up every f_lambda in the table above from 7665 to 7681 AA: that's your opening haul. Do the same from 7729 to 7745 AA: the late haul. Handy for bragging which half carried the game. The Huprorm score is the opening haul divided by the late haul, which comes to 1.11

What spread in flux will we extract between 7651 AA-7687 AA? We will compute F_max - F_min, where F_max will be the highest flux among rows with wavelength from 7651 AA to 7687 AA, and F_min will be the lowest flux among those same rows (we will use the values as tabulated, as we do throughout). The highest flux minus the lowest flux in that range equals 0.55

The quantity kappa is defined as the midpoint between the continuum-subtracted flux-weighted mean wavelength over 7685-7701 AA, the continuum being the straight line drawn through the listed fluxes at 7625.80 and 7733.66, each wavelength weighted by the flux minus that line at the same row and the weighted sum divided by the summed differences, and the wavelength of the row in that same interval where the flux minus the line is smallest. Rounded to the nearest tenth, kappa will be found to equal 7689.4 AA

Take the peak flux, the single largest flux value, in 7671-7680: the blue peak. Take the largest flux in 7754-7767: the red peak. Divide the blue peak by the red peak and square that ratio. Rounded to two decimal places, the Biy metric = 1.28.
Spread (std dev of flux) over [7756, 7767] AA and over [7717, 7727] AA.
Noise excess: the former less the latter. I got -0.04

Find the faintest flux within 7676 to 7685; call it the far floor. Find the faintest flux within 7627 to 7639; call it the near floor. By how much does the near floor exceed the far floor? -0.33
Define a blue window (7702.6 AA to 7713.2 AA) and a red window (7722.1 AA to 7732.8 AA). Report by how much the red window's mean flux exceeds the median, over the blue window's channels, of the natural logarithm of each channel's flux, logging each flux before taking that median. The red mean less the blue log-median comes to 0.99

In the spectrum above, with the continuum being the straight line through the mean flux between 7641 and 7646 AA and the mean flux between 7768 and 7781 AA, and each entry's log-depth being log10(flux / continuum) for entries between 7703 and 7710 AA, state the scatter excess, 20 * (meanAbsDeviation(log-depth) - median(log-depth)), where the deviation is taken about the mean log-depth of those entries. 0.4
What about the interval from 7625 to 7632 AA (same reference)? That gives 7.7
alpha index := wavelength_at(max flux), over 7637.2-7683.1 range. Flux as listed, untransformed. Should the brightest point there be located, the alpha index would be 7648.66 AA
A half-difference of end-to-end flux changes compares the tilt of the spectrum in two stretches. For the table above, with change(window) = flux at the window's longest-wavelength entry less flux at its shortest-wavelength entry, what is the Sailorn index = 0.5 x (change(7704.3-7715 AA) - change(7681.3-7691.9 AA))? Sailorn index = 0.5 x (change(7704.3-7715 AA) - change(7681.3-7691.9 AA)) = -0.092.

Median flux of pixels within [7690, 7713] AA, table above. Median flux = 0.87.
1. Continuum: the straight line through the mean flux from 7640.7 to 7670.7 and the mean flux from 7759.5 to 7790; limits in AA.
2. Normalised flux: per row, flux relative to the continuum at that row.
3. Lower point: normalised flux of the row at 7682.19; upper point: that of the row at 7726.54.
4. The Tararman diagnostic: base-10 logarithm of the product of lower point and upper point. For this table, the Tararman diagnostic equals -0.060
